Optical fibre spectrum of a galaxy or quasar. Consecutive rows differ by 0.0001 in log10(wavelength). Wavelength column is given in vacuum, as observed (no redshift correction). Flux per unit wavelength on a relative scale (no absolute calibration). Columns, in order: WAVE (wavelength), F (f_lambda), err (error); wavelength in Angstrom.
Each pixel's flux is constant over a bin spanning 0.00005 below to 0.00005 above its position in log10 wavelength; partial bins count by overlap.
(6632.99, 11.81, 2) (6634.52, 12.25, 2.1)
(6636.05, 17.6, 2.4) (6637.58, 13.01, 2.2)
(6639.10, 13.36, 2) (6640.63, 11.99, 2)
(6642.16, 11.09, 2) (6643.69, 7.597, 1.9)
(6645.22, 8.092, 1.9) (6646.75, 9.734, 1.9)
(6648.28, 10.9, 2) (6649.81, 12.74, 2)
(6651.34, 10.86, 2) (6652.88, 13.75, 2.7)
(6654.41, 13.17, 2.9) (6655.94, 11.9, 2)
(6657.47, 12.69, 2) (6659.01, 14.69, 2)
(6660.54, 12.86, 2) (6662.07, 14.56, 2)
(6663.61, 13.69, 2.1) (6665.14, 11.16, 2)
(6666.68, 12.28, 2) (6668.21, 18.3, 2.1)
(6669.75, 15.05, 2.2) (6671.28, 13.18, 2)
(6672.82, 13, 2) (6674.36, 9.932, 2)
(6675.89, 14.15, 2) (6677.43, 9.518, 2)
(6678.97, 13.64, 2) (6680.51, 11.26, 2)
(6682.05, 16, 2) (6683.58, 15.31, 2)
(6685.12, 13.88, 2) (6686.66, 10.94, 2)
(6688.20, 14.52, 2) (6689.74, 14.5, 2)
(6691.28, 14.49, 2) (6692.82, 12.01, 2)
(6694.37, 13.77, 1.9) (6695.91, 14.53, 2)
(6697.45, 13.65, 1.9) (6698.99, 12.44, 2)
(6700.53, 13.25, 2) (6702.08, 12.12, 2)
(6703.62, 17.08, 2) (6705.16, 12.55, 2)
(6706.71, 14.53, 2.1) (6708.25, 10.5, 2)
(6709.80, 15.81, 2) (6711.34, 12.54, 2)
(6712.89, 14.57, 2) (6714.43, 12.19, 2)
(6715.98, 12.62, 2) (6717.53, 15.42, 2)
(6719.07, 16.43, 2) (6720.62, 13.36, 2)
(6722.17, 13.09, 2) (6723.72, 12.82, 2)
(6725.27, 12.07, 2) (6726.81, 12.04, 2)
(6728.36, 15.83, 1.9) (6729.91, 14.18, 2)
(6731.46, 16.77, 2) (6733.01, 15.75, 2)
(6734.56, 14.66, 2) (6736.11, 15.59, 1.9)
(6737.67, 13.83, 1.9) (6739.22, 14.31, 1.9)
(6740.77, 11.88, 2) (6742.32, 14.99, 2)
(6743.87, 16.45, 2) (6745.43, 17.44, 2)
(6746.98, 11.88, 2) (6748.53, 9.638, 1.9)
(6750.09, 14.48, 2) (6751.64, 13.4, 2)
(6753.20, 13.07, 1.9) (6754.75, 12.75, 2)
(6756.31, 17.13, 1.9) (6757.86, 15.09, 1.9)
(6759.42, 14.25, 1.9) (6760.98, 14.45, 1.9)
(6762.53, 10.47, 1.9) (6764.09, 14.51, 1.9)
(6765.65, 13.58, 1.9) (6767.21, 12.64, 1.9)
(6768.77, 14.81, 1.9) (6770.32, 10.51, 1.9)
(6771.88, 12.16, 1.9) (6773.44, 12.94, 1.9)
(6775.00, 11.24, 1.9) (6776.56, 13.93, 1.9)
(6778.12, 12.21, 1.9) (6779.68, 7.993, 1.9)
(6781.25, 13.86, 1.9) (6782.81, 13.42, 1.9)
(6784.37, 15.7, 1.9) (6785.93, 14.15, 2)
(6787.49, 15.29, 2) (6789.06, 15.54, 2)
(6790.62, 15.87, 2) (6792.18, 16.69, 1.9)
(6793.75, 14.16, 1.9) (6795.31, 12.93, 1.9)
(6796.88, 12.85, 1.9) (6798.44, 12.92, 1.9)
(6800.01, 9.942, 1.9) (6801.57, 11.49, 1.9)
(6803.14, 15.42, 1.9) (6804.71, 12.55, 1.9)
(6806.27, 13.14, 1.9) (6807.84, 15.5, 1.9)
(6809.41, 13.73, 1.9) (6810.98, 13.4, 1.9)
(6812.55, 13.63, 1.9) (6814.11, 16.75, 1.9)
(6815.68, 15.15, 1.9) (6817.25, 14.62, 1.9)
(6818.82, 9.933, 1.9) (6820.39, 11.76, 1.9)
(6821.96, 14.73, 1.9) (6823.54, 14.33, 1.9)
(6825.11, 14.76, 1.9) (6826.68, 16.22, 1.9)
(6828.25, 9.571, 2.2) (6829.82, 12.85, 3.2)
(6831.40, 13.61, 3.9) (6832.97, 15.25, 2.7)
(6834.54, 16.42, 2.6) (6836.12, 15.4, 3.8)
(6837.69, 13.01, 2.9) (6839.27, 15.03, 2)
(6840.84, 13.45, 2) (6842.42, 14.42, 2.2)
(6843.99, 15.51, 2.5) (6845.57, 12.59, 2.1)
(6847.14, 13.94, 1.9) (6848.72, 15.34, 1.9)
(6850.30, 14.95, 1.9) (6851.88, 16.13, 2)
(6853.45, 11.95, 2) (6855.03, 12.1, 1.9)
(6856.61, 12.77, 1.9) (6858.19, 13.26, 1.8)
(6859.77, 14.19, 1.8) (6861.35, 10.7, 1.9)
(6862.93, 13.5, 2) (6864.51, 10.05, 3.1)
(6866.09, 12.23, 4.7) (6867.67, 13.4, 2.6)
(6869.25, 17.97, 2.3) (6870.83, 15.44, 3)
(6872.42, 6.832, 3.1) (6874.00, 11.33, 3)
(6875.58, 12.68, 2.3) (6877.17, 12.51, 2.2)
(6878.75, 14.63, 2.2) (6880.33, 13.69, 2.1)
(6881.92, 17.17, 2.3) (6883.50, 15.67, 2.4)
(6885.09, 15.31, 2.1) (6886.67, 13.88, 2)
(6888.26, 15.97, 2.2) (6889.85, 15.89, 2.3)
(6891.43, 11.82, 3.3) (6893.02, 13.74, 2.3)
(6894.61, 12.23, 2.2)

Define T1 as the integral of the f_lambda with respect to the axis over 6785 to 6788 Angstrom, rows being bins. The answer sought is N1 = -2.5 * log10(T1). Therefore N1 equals -4.11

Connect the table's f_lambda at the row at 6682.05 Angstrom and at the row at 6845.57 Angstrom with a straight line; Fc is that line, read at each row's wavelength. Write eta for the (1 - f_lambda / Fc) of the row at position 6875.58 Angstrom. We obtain -0.06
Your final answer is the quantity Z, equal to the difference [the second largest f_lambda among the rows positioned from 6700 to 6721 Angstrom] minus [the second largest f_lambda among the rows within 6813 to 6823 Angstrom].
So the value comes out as 1.3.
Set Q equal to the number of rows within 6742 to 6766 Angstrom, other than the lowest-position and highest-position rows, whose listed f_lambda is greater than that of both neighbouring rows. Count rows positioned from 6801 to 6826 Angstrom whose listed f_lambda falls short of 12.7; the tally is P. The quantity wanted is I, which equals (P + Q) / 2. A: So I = 4.50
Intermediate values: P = 4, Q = 5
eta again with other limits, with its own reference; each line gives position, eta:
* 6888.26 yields -0.36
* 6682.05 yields 0.00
